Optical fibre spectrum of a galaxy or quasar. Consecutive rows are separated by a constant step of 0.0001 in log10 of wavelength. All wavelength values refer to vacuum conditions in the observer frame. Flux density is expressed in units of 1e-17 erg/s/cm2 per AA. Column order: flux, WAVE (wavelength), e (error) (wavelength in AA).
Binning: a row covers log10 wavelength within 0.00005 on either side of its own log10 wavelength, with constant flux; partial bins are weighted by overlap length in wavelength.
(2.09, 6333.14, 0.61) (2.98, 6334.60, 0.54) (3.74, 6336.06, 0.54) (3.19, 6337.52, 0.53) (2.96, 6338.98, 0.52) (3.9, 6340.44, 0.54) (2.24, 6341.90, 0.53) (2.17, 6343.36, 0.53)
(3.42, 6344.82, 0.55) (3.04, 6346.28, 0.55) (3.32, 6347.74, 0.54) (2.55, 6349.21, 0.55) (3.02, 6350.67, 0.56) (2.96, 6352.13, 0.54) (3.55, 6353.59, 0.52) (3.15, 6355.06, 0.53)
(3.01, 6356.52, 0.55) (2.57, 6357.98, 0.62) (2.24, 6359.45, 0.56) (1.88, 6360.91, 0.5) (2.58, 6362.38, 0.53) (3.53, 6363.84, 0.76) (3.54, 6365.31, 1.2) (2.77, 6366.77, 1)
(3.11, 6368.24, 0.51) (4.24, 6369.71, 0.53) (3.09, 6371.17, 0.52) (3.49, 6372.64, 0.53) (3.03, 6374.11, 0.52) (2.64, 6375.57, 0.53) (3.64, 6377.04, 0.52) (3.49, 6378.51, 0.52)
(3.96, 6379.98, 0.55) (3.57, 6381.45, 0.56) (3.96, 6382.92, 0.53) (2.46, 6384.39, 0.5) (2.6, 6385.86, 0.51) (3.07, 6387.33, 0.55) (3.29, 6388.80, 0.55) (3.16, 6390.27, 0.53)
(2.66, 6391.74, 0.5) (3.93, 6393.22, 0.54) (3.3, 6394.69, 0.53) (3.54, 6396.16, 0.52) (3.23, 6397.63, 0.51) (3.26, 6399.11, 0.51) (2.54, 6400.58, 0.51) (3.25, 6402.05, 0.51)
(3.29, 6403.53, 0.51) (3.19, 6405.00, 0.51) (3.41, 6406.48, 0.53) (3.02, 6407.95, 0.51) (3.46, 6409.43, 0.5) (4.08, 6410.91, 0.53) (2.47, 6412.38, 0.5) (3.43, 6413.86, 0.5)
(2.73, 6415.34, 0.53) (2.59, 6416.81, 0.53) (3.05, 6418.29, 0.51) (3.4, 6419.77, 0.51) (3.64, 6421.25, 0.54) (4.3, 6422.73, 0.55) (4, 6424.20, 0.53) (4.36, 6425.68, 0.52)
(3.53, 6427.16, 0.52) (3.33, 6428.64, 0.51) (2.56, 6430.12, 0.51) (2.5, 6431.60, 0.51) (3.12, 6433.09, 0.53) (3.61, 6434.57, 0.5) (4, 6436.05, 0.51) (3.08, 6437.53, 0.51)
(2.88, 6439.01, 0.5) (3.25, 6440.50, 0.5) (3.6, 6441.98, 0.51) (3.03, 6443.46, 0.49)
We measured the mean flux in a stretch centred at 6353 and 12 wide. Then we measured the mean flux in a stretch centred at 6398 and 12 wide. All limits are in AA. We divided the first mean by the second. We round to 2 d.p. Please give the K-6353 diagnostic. 0.92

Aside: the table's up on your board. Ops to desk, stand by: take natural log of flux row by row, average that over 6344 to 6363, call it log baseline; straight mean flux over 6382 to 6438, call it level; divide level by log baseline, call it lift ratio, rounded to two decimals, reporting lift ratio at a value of 3.15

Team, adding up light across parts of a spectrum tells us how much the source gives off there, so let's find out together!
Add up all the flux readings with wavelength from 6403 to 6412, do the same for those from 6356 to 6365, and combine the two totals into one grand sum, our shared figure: 36.3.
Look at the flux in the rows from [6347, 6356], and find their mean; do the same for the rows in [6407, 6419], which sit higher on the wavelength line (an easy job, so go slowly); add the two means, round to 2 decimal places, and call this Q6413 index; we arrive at 6.20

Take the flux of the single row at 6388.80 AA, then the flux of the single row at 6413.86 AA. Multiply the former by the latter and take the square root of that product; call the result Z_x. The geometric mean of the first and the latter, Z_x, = 3.4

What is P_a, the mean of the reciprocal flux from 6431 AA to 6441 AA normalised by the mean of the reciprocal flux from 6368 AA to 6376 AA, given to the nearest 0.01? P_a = 1.02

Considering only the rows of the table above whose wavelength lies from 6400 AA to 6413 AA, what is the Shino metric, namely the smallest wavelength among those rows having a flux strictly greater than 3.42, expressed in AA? 6409.43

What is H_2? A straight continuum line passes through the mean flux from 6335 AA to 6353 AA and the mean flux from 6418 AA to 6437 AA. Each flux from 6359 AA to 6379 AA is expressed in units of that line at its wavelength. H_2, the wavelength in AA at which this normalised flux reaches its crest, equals 6369.71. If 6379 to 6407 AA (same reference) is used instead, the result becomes 6379.98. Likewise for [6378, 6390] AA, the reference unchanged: 6379.98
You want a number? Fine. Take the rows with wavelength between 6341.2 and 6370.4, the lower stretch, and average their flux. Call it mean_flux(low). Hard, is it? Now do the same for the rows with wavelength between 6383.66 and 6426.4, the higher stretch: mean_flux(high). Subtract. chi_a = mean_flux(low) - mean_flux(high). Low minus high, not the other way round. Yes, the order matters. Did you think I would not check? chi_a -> -0.32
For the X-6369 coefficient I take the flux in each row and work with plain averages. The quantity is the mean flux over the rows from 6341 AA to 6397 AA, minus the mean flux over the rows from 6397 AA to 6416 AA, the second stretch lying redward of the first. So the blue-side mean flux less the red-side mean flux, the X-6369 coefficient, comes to -0.08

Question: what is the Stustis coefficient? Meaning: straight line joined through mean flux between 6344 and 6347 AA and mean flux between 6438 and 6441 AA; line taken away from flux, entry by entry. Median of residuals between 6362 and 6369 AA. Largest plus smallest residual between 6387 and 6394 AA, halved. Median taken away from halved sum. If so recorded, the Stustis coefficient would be 0.2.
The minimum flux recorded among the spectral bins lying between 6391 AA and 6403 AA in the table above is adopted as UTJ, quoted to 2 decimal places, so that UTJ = 2.54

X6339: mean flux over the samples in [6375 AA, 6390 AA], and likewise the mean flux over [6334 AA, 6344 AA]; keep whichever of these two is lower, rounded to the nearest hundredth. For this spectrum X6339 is 3.03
